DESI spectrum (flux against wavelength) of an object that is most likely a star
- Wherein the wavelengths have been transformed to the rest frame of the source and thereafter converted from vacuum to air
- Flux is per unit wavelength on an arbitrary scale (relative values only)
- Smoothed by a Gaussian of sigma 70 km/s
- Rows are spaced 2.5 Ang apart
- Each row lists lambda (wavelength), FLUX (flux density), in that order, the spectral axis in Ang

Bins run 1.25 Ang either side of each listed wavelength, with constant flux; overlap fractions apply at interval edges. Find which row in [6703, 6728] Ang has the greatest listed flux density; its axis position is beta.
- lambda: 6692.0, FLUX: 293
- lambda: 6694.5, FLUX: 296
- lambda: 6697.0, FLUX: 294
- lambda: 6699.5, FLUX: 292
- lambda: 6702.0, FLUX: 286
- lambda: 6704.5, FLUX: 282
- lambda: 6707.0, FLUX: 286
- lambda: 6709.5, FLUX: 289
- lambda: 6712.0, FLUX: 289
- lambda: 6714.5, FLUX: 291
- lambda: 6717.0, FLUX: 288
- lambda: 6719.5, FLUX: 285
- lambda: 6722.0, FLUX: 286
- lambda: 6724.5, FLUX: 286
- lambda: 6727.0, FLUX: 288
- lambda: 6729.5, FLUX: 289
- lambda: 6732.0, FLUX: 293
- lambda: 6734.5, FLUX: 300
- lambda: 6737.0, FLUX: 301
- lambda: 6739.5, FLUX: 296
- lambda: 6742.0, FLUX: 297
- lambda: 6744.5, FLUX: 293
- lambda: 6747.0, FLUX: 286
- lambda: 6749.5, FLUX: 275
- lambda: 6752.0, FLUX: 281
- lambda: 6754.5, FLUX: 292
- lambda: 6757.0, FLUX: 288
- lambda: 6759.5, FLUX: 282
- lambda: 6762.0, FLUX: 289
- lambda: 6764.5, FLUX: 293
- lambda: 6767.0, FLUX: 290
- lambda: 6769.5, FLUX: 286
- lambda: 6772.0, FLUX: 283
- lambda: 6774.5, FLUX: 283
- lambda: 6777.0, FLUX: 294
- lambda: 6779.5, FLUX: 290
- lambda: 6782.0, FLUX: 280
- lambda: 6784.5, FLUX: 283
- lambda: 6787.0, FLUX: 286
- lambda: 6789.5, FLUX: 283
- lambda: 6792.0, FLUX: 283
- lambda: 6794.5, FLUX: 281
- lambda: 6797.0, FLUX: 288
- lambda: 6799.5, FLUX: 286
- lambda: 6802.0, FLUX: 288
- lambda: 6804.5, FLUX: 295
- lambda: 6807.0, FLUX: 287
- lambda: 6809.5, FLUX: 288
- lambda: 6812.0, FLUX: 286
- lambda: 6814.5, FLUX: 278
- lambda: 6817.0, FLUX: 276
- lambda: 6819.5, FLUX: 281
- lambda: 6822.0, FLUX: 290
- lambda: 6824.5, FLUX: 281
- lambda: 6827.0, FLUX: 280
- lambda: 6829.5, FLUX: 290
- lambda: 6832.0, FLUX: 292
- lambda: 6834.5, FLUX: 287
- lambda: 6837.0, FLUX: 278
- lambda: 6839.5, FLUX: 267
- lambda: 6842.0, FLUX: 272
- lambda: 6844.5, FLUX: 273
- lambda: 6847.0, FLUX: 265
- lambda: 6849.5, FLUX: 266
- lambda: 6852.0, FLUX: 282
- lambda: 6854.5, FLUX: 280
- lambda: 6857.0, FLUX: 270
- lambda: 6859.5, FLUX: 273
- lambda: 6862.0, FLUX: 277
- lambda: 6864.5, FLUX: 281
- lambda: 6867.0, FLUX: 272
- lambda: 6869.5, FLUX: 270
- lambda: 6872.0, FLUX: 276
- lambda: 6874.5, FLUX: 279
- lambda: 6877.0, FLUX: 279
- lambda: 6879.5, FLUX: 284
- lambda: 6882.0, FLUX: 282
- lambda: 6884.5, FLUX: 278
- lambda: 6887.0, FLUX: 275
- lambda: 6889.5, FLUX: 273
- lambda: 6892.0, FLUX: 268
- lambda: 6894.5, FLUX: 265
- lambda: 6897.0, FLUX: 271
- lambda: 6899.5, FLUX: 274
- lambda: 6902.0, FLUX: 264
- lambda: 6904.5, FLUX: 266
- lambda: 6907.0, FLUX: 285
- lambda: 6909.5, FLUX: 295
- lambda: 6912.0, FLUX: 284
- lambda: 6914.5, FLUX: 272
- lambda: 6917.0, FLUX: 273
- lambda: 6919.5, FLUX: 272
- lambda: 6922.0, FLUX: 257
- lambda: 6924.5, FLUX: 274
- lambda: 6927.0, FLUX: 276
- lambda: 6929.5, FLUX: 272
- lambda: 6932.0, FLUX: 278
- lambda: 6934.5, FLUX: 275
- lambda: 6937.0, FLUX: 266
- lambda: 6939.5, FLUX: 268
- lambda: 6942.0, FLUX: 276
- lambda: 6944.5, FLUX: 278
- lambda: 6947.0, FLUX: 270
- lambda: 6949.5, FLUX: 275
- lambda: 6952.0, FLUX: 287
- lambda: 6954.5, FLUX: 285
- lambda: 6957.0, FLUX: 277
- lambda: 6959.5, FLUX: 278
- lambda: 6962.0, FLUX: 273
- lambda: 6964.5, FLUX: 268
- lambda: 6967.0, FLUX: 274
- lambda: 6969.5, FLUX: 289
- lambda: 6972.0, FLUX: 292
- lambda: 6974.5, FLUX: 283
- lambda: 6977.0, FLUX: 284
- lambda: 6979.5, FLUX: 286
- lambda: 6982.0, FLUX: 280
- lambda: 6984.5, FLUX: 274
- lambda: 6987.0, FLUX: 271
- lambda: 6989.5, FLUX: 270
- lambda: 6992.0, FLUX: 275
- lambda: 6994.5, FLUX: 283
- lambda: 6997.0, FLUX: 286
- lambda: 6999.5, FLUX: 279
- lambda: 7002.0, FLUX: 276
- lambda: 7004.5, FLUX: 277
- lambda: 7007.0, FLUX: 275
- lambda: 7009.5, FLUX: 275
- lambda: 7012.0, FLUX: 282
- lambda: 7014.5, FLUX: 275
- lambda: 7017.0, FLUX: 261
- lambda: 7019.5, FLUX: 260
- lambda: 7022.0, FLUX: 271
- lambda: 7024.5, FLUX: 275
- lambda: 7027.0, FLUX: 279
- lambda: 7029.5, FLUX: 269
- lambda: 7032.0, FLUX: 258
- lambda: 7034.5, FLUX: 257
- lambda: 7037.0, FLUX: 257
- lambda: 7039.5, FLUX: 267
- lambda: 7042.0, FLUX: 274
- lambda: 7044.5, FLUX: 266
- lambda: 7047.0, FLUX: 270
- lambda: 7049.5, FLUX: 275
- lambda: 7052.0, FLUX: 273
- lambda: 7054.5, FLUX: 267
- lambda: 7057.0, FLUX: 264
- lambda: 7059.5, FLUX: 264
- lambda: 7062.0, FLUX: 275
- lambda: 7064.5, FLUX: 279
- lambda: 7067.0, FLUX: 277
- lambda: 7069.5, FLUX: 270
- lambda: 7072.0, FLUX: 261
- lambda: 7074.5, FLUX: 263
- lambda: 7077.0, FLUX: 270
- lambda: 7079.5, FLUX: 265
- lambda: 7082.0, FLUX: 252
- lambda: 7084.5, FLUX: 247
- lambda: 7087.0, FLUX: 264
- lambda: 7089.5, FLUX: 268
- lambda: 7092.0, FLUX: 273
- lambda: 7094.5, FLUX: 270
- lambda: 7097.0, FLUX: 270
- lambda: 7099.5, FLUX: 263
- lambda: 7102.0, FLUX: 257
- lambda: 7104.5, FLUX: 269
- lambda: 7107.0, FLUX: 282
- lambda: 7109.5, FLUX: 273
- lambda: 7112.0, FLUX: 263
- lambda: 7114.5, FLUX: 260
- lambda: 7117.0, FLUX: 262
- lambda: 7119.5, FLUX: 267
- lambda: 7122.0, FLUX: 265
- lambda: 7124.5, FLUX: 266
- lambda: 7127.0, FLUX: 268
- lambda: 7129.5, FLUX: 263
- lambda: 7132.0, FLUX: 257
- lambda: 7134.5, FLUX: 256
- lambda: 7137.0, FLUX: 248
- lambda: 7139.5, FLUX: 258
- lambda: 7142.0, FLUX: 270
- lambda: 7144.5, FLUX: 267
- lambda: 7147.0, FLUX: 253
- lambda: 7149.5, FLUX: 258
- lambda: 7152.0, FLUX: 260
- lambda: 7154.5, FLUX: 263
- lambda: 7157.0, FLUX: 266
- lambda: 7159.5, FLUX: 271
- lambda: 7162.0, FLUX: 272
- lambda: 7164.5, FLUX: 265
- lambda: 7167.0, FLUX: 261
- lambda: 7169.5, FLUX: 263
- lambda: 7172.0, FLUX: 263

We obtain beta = 6714.5 Ang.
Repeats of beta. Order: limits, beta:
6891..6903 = 6899.5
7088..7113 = 7107.0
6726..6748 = 6737.0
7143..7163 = 7162.0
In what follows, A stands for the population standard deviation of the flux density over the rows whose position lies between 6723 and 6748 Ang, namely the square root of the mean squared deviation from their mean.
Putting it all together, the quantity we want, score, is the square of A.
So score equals 28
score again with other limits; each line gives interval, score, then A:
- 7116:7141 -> 35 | 5.9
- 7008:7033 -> 62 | 7.9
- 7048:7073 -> 35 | 5.9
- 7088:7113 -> 42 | 6.5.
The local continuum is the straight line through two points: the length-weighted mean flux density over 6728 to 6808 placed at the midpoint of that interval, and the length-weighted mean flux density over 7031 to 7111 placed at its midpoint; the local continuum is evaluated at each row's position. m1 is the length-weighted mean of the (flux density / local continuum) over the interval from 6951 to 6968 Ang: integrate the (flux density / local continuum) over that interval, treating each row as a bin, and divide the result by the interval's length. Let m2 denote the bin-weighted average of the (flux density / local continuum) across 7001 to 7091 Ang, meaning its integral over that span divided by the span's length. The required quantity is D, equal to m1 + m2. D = 2.008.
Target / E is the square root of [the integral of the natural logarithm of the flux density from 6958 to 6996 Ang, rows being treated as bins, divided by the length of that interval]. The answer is 2.37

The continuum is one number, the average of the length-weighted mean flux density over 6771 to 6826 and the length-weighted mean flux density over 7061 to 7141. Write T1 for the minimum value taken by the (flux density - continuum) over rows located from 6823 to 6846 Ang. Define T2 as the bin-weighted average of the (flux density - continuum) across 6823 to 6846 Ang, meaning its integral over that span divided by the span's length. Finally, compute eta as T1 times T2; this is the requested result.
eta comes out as -40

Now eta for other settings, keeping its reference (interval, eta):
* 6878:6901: 6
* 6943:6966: -12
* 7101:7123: 152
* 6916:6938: 63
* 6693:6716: 101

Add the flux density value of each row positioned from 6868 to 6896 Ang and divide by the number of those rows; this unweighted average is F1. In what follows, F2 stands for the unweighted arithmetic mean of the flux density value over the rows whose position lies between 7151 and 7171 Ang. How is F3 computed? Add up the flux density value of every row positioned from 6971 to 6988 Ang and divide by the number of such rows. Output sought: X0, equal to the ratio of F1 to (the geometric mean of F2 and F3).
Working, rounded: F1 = 275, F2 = 265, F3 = 281.4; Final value 1.01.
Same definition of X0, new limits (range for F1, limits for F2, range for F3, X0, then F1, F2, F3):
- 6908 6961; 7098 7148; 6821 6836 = 1.00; 276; 263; 286.7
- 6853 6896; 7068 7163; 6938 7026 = 1.02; 275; 264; 276.8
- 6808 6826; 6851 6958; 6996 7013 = 1.02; 283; 275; 278.6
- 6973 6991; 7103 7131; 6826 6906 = 1.03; 278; 267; 275.3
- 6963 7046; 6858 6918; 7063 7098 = 1.01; 274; 276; 266.4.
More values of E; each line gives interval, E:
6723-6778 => 2.38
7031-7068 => 2.36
